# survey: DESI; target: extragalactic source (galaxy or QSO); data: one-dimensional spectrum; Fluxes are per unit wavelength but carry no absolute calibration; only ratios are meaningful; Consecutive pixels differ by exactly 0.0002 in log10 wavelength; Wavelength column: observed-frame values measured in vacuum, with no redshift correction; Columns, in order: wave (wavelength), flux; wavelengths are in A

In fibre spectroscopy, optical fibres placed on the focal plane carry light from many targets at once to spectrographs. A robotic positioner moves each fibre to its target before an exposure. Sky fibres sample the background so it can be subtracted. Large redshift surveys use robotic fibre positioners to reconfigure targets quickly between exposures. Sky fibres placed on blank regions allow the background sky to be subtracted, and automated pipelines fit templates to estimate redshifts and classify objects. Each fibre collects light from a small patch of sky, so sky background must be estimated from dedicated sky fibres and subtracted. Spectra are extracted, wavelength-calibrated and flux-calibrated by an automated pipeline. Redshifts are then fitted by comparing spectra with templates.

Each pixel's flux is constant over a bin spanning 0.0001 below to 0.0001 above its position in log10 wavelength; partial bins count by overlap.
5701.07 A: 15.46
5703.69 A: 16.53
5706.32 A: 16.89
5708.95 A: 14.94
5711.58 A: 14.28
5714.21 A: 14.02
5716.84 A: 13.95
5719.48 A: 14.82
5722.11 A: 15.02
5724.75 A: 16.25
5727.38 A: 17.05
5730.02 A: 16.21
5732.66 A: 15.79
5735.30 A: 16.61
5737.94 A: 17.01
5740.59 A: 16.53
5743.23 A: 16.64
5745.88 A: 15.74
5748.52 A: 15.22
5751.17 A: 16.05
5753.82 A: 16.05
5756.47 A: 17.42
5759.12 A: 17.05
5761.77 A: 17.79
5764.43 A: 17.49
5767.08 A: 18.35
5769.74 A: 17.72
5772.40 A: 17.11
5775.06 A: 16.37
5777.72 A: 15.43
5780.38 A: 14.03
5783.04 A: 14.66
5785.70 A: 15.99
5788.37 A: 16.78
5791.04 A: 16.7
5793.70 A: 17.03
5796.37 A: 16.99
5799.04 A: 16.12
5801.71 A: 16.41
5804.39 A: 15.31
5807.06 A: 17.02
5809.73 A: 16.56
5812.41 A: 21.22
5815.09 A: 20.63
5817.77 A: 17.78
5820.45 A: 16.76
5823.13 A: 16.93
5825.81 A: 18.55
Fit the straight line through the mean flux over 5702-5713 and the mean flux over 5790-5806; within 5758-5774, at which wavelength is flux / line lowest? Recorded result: 5772.40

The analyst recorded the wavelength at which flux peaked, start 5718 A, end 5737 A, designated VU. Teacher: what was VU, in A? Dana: 5727.38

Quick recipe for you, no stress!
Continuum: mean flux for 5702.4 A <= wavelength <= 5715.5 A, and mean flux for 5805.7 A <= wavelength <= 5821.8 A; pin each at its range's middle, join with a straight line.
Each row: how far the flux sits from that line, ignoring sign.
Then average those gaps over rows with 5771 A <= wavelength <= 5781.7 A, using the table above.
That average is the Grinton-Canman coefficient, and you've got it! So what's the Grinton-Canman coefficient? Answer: 1.5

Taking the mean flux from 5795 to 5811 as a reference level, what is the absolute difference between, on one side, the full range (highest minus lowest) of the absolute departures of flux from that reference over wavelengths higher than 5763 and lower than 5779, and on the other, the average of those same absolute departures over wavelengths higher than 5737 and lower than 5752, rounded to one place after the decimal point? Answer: 1.4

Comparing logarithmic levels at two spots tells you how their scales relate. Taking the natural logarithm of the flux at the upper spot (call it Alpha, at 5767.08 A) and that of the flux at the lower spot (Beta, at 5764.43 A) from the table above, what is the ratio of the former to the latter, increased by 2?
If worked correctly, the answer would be 3.02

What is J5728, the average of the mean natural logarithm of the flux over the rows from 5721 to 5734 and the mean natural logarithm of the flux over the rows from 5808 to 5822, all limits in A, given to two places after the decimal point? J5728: 2.85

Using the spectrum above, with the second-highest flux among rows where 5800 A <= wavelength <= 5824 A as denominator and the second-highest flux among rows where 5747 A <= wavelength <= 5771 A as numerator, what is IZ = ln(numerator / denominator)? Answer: -0.15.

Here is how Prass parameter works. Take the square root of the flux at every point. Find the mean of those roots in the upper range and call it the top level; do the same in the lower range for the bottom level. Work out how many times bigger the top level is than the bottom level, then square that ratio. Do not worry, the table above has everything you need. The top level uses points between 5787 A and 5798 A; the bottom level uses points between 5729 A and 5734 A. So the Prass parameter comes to 1.05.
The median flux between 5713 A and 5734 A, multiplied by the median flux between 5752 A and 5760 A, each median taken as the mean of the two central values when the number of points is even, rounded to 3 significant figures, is 263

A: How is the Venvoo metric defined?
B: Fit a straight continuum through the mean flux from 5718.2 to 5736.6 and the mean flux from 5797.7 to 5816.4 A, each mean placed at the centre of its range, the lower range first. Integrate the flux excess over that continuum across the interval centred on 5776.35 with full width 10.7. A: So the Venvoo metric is -13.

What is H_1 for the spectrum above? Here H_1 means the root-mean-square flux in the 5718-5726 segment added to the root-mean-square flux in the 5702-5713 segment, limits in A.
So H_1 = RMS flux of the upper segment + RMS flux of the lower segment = 31.1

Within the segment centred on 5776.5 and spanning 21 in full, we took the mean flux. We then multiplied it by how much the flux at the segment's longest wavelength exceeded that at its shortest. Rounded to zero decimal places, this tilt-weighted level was -38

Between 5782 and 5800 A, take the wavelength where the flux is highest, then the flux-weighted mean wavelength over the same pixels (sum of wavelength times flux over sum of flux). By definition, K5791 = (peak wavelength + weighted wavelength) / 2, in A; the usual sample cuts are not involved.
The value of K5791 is 5792.4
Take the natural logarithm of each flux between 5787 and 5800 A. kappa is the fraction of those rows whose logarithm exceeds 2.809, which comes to 0.8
